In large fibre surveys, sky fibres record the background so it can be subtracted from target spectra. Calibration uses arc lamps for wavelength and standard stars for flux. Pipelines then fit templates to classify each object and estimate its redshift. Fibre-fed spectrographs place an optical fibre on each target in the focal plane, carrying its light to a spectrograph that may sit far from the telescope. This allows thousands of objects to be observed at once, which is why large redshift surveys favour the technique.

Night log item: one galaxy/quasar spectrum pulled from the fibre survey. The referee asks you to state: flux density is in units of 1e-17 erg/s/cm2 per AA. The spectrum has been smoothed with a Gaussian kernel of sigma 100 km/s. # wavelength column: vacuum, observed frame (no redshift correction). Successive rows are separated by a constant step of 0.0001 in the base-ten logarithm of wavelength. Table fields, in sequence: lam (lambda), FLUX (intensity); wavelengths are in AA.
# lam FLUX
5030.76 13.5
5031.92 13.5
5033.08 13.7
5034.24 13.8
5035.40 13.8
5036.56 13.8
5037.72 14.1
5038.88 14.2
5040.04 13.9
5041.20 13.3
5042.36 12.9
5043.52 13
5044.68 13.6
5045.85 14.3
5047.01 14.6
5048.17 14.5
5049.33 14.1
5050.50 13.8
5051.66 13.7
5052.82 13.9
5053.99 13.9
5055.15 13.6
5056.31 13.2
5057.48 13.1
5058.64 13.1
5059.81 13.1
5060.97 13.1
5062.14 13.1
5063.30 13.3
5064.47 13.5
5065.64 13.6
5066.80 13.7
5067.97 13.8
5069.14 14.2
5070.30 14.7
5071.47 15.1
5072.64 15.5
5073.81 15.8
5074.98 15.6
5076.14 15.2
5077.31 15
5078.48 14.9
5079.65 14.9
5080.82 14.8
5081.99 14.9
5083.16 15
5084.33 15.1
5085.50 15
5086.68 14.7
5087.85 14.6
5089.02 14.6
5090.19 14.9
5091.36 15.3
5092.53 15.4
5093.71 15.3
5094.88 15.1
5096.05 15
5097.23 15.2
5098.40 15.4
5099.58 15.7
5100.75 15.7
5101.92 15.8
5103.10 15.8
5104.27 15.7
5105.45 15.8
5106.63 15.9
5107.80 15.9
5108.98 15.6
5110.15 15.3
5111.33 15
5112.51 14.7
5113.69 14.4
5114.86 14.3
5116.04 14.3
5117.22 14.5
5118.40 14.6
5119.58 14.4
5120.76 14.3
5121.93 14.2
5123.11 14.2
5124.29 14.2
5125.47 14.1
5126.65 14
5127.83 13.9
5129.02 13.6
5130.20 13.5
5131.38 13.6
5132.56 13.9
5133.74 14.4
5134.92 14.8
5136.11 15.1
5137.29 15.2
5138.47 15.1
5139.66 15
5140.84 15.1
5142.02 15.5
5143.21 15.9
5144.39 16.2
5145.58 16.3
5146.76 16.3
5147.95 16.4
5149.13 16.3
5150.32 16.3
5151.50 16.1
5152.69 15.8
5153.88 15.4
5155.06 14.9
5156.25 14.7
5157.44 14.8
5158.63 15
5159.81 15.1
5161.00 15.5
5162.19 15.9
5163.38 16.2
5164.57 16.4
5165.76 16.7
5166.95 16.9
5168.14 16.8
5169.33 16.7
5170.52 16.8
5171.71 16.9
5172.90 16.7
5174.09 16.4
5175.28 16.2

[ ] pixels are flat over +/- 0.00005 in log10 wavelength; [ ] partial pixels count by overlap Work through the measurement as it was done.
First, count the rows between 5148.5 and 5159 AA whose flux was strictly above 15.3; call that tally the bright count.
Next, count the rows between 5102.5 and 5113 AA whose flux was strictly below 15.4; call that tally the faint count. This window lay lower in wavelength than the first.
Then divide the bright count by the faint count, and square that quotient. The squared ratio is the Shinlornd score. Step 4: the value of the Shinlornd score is 2.8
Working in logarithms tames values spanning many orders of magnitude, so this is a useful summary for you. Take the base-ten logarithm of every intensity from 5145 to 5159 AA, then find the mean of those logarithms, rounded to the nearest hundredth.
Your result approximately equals 1.20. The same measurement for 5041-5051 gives 1.14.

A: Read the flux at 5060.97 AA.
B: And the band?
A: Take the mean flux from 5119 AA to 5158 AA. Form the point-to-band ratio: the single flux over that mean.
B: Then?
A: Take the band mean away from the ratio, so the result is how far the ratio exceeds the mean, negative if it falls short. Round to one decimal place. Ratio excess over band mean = -14.1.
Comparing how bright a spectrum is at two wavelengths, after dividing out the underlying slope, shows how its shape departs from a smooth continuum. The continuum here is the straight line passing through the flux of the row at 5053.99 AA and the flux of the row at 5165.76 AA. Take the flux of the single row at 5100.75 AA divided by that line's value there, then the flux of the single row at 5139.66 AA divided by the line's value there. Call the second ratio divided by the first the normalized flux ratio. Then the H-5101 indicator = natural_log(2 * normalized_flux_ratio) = 0.585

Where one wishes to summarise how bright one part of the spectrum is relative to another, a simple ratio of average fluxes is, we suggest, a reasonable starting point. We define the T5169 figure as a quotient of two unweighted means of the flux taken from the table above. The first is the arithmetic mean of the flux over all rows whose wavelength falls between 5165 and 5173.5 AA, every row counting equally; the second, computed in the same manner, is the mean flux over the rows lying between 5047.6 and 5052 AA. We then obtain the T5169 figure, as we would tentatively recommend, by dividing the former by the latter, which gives 1.20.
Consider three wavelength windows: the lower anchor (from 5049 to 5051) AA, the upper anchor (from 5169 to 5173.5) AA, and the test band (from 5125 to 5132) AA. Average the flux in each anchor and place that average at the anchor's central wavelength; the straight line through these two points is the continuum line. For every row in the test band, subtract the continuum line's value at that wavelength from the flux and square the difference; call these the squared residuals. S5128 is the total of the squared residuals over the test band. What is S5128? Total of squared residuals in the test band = 24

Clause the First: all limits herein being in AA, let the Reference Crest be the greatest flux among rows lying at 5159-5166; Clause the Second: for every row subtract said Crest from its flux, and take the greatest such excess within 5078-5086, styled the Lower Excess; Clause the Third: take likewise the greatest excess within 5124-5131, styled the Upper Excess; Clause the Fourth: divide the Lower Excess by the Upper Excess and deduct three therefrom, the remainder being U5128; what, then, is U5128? -2.36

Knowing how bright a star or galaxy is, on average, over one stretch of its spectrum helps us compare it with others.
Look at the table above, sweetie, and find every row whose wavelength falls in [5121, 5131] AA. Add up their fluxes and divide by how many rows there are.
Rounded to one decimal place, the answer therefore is 14.0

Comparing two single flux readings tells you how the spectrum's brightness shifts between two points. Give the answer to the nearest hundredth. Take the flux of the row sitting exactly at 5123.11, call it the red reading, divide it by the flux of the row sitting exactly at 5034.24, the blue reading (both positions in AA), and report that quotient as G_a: 1.03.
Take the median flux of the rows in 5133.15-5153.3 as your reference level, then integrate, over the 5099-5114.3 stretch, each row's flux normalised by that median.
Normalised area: 15.0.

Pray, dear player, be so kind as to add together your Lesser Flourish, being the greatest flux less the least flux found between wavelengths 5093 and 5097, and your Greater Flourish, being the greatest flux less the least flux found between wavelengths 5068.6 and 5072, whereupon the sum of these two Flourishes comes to 1.2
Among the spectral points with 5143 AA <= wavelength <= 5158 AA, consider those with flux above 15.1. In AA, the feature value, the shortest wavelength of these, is 5143.21 AA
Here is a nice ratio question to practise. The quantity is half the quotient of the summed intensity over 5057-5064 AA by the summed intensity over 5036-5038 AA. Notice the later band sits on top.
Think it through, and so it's 1.4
